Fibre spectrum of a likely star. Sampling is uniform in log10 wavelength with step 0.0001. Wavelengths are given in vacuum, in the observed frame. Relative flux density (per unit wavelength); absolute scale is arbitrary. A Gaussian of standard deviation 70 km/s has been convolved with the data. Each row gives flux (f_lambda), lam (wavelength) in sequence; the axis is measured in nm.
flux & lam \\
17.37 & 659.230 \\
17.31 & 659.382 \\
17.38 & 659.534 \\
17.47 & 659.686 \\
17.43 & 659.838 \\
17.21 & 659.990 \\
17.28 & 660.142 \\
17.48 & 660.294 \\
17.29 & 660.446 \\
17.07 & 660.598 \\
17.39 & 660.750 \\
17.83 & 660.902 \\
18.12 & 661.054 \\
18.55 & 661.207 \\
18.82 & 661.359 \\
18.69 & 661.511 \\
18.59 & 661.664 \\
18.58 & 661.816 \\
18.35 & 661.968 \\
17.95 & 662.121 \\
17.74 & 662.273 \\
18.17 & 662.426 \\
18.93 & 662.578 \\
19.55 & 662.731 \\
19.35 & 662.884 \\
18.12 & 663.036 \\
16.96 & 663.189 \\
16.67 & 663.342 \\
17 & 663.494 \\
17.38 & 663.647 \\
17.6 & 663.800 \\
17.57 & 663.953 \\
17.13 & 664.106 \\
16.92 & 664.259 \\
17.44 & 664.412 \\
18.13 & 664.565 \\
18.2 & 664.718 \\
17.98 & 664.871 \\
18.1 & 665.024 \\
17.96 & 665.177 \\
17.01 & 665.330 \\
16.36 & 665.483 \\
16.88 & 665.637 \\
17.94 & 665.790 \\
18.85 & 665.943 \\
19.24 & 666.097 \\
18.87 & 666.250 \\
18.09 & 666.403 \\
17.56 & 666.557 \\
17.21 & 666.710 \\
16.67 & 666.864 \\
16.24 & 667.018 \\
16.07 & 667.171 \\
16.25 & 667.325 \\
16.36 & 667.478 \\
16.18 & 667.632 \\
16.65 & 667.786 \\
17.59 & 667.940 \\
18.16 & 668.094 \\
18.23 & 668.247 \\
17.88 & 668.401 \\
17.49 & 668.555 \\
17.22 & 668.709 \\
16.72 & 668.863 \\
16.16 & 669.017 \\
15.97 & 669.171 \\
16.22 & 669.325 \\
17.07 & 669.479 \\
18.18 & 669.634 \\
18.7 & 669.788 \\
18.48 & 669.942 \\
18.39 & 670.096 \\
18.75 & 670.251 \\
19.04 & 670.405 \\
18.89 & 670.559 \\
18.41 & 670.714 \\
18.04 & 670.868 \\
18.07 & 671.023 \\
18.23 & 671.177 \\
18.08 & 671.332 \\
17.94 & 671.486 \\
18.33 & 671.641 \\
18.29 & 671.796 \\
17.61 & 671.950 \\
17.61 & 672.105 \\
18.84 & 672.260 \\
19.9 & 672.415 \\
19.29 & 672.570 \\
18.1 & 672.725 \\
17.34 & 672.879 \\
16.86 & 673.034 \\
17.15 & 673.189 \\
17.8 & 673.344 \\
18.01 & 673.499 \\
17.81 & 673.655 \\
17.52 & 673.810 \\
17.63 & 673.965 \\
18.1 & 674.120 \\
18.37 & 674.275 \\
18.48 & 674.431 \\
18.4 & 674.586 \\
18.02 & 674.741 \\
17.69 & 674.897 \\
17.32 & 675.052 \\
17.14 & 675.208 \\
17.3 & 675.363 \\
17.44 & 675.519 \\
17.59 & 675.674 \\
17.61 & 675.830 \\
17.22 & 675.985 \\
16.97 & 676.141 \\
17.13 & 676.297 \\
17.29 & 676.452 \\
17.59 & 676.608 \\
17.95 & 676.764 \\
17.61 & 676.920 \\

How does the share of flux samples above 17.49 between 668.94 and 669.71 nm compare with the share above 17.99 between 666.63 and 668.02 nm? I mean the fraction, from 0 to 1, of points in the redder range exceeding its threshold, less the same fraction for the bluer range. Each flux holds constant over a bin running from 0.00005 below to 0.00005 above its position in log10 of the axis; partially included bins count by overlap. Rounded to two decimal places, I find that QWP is 0.20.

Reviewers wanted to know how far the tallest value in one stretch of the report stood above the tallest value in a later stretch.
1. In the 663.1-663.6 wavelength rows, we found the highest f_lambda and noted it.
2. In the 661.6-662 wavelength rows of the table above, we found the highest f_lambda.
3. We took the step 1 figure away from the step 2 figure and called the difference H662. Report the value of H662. 1.6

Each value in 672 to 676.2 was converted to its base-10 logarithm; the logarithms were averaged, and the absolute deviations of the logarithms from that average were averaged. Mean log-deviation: 0.0128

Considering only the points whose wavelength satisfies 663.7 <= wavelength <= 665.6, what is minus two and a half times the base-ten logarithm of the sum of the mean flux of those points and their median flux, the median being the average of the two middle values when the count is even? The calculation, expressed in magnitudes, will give -3.86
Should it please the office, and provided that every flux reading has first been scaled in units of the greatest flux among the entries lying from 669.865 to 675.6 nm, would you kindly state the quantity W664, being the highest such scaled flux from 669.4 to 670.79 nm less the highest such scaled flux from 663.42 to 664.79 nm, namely 0.042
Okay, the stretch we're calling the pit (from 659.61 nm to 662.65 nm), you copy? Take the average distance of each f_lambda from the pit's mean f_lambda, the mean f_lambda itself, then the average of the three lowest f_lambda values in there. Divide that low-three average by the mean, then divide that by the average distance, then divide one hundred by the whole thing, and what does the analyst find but 55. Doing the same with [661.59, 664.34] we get 75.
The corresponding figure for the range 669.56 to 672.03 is 29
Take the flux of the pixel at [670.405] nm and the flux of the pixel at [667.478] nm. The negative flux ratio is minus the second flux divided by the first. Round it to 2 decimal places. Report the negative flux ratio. -0.86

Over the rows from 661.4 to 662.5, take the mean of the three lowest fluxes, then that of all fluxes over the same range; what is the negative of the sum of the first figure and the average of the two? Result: -36.1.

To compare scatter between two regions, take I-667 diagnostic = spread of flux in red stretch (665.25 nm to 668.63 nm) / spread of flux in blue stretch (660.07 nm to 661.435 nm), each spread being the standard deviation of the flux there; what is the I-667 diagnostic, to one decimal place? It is 1.6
